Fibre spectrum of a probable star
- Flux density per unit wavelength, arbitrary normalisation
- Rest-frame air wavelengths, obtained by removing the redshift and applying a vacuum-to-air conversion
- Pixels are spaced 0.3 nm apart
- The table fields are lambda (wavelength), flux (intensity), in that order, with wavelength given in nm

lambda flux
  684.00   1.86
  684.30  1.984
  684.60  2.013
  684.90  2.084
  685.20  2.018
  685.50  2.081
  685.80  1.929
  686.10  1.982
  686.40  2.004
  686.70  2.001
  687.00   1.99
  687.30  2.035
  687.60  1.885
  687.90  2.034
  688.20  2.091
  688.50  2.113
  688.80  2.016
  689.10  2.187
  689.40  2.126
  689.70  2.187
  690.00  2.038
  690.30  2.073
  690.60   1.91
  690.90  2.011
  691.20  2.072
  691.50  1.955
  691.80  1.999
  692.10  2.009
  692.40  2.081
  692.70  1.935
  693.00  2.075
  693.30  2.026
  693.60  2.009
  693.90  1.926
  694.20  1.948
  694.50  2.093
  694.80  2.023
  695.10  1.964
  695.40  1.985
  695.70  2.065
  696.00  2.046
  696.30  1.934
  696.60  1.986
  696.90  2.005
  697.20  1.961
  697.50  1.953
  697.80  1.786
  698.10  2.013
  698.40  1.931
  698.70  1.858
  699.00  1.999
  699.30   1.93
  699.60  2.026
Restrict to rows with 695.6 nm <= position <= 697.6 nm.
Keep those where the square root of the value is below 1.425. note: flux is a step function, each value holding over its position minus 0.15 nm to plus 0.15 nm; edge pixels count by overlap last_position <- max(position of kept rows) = 697.50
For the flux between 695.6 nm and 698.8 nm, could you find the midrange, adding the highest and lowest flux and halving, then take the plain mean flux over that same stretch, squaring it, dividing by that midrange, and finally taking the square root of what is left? 1.41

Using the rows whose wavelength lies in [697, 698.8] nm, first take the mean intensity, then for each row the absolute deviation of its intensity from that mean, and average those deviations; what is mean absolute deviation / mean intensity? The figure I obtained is 0.033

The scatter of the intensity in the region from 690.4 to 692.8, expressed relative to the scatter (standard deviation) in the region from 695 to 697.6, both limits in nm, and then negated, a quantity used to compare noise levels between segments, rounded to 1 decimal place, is -1.4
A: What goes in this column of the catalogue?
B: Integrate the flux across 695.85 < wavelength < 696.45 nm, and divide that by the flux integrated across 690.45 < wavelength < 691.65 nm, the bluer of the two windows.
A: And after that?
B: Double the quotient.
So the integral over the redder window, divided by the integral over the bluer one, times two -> 1.0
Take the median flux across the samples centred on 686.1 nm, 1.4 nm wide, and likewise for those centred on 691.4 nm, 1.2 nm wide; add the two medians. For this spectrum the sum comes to 4.01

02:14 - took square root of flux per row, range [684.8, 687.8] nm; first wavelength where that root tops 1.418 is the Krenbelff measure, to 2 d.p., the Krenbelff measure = 684.90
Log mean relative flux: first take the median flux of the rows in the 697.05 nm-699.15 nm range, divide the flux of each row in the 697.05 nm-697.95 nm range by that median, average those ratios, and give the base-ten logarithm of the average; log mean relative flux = -0.012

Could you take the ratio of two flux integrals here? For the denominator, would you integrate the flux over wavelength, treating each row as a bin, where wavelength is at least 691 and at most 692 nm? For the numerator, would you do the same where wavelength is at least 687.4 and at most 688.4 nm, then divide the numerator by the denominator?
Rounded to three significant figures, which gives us 1.00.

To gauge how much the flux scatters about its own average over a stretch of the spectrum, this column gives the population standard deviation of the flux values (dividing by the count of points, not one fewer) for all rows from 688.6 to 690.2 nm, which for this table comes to 0.072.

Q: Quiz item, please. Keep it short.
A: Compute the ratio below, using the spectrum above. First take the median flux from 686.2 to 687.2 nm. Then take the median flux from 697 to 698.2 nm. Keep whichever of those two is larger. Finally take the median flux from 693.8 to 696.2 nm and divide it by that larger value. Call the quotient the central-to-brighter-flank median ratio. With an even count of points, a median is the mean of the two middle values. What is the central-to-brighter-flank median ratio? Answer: 1.00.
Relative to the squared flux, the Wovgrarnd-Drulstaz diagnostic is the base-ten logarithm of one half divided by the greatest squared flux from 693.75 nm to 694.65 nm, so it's -0.943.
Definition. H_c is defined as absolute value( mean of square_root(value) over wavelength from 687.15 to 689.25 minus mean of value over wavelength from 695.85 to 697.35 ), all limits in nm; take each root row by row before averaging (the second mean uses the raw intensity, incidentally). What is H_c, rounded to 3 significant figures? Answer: 0.554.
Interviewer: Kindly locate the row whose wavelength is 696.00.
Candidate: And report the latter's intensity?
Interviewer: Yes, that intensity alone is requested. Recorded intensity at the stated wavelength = 2.046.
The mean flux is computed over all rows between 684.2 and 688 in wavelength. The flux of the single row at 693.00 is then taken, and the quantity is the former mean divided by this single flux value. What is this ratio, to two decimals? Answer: 0.97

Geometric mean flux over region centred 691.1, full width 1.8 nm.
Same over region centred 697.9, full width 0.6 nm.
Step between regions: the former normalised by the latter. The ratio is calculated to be 1.056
